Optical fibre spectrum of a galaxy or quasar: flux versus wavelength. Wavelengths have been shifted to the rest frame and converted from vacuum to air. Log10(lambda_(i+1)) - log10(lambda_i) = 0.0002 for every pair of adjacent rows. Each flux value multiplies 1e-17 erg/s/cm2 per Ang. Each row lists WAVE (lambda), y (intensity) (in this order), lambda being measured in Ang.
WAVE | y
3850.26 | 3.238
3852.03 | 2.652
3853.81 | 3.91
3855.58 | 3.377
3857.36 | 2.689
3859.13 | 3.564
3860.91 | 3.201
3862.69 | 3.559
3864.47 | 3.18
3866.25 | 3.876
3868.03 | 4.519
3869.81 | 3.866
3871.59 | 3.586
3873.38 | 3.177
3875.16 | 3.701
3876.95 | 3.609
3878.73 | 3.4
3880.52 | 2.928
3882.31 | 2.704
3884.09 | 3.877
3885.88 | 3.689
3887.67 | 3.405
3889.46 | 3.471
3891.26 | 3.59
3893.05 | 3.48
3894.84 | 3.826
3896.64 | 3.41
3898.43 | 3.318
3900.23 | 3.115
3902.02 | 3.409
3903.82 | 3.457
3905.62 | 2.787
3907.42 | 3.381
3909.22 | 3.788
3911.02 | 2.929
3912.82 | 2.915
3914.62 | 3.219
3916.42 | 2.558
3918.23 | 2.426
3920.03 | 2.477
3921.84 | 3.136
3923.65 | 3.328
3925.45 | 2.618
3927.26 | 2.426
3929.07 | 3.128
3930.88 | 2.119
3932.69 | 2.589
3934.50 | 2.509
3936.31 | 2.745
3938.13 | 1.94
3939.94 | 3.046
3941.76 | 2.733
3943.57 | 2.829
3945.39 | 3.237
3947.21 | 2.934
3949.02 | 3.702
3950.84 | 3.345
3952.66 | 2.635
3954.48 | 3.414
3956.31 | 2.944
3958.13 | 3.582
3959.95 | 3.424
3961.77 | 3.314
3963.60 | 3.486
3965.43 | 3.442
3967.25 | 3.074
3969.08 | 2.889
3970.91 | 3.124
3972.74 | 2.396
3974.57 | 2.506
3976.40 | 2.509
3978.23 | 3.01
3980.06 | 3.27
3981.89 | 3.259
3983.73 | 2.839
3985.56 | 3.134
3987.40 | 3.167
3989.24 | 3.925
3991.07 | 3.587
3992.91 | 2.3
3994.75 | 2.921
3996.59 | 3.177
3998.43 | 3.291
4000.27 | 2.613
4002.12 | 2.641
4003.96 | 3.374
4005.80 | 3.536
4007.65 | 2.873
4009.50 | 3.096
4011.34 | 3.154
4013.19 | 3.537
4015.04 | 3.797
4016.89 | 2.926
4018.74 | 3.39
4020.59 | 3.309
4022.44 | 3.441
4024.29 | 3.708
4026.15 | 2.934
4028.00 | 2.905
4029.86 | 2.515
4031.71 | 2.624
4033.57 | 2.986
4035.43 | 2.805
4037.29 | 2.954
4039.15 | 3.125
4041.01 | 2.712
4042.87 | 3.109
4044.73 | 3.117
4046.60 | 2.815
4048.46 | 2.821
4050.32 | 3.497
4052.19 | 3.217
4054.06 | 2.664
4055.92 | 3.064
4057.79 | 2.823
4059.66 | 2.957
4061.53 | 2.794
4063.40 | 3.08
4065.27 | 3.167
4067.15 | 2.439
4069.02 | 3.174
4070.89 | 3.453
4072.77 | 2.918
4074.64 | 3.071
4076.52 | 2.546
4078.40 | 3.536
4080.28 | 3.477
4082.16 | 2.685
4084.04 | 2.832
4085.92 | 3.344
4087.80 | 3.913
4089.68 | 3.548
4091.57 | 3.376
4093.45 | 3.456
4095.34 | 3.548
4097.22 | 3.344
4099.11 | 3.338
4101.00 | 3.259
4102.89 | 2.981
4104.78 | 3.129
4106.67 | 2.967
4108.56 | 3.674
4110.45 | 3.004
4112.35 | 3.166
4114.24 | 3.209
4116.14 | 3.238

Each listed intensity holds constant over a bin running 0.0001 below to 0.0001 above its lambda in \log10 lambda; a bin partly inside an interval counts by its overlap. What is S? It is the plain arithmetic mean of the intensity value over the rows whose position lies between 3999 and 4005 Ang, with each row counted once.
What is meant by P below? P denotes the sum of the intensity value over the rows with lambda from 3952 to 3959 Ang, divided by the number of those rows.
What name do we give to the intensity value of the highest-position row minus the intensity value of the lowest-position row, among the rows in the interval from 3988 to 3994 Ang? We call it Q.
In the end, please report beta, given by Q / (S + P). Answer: -0.27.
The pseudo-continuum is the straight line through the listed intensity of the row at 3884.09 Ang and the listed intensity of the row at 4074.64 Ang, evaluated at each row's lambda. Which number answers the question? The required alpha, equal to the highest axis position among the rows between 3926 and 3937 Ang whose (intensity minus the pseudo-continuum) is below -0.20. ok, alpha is 3936.31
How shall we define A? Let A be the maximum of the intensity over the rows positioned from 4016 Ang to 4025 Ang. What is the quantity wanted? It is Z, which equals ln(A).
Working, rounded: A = 3.708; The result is 1.31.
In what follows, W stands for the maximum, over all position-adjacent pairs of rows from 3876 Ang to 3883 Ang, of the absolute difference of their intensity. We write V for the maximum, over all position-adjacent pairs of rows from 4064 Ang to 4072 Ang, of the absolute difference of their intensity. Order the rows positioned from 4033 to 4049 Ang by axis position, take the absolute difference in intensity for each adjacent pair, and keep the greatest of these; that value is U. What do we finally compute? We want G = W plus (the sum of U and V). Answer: 1.6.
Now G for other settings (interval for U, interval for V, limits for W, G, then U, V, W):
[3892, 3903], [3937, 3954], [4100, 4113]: 2.2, 0.416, 1.1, 0.7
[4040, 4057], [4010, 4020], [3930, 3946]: 2.7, 0.676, 0.9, 1.1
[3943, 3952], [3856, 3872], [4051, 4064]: 2.2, 0.768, 0.9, 0.6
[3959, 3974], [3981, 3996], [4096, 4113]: 2.7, 0.728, 1.3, 0.7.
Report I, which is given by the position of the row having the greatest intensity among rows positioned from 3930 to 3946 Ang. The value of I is 3945.39 Ang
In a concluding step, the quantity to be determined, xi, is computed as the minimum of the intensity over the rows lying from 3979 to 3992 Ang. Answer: 2.839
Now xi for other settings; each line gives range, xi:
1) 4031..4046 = 2.624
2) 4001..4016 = 2.641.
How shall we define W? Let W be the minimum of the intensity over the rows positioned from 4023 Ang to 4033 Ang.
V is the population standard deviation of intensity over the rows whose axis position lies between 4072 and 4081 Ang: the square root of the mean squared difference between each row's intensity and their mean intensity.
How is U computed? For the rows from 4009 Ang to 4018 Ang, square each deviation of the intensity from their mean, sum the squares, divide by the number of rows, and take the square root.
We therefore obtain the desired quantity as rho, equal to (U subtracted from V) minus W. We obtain -2.47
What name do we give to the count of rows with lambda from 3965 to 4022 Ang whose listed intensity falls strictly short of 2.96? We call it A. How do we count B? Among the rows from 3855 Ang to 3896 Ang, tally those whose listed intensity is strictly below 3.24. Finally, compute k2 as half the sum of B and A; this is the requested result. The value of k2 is 8.5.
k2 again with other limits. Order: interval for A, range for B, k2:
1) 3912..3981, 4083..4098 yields 10.5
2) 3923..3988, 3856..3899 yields 11.5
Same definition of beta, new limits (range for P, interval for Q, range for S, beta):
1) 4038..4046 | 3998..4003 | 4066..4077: -0.11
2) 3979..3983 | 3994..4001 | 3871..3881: -0.05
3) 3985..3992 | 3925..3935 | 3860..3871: -0.02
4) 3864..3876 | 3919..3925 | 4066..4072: 0.13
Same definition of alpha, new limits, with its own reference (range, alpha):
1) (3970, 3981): 3980.06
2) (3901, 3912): 3911.02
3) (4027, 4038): 4037.29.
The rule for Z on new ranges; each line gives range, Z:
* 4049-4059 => 1.25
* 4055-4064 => 1.12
